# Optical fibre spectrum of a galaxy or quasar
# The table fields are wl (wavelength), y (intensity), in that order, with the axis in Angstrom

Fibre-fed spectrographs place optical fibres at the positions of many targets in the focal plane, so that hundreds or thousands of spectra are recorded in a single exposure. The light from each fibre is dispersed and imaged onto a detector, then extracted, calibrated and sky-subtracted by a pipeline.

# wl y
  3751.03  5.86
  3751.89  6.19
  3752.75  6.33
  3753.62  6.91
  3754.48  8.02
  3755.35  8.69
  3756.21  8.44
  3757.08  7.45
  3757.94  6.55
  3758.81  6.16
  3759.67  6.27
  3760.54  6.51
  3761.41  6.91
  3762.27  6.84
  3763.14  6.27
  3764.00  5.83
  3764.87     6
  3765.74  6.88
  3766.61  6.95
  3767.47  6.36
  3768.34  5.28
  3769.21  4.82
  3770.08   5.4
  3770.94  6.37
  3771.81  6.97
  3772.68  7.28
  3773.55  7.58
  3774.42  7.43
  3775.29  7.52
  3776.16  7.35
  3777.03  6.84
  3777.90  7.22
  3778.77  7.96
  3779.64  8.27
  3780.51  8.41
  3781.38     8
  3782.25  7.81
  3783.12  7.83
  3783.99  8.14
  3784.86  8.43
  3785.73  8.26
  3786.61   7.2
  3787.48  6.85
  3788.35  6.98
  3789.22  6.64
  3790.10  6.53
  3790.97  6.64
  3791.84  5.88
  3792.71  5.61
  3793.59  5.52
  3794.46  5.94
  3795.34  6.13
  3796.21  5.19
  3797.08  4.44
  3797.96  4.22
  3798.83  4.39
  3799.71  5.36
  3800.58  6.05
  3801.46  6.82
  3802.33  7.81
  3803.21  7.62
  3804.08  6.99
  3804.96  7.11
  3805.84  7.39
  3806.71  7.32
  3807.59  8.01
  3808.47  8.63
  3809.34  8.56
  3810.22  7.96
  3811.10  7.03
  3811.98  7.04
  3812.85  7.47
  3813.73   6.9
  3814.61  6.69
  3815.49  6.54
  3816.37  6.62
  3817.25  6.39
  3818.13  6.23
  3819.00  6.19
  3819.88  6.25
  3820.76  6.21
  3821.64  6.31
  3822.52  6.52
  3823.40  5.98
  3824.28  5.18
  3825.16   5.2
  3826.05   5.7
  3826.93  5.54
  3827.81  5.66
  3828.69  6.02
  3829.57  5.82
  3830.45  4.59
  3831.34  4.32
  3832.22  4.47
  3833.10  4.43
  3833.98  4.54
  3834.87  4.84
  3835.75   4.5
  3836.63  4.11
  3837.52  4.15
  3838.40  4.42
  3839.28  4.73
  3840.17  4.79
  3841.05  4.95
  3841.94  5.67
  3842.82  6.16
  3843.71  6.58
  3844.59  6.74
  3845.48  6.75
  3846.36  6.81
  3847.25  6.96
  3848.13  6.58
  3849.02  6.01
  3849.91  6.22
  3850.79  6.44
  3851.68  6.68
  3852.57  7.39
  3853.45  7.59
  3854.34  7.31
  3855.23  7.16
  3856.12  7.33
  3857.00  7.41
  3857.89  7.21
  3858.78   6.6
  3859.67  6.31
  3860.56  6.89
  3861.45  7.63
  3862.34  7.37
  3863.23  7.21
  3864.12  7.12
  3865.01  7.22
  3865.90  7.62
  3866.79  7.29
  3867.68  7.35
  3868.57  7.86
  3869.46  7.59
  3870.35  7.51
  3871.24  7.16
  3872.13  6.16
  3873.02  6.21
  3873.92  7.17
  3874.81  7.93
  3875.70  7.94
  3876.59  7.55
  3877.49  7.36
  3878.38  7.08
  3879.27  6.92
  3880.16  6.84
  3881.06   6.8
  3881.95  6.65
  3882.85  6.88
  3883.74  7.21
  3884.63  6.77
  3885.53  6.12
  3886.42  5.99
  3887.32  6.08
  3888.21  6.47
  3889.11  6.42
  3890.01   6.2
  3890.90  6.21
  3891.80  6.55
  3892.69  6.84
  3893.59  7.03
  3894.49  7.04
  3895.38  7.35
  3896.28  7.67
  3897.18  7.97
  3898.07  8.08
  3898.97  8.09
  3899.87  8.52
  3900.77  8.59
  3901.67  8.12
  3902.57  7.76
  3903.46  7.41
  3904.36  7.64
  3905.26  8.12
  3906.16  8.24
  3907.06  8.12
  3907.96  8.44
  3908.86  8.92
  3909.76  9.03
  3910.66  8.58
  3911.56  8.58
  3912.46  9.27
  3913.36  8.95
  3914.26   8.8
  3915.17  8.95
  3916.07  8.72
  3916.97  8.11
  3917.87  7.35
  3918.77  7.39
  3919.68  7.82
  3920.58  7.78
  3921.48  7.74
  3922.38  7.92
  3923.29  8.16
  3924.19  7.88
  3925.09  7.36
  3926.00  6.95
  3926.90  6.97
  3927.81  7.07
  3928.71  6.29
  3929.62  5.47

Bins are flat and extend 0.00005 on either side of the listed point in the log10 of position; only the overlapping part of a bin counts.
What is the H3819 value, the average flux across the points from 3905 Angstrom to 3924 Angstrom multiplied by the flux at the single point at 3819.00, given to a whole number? 52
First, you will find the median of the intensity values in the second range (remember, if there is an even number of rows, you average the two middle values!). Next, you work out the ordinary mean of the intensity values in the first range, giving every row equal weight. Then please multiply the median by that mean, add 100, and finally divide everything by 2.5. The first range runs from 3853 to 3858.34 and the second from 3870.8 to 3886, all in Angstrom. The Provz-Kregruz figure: 60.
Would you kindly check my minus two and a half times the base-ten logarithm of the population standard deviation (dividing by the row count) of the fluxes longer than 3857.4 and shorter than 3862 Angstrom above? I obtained 0.8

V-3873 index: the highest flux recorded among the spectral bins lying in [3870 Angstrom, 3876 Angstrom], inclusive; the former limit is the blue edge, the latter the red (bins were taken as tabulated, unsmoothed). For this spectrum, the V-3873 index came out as 7.94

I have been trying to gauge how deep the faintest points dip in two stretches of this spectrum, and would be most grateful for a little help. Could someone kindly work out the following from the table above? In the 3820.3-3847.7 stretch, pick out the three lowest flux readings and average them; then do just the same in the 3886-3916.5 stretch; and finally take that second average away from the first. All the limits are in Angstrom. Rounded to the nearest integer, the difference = -2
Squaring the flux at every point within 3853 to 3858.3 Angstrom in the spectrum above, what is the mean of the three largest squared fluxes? 55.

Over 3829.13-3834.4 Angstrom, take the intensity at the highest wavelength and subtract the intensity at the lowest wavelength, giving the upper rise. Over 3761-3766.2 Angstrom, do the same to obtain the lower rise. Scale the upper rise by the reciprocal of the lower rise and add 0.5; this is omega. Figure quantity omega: 43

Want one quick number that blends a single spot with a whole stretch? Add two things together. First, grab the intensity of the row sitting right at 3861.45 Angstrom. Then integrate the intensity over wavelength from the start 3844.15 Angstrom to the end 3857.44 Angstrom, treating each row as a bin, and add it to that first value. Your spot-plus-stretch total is 99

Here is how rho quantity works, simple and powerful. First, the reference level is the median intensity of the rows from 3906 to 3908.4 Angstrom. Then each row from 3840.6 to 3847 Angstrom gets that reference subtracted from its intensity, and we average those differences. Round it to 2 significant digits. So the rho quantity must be -2.0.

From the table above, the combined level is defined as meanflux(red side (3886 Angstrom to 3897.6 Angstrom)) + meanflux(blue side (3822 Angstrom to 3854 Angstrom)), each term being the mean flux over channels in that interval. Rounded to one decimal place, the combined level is 12.4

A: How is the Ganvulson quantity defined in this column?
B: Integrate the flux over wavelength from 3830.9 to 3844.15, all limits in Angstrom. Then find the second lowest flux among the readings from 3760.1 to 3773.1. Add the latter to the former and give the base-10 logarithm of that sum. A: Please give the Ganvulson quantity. 1.84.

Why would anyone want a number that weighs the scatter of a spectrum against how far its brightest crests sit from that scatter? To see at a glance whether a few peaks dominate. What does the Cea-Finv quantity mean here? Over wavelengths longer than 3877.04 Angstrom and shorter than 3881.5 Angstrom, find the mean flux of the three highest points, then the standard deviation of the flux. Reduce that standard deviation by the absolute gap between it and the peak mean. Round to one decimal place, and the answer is -6.7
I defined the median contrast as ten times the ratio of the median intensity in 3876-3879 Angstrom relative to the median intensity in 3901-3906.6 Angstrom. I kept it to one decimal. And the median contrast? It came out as 9.3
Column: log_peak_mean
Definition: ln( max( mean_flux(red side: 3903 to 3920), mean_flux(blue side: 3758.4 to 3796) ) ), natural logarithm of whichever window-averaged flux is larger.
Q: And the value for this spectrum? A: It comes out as 2.12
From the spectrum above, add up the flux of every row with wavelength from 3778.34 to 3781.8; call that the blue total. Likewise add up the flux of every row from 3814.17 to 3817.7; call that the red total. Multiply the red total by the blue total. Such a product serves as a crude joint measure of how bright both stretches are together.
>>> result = 856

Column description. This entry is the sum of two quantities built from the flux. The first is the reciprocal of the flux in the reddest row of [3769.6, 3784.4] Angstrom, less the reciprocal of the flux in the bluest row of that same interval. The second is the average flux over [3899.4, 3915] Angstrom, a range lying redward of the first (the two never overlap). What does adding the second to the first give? 8.4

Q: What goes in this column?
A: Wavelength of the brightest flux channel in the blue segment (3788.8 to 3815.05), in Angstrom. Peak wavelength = 3808.47 Angstrom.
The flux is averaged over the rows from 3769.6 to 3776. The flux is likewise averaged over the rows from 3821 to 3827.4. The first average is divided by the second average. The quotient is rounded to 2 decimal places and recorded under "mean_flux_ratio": 1.20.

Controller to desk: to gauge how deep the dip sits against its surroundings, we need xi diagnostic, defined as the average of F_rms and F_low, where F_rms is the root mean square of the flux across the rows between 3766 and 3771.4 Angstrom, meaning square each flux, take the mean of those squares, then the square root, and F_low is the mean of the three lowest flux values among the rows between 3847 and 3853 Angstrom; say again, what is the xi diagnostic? 6.1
